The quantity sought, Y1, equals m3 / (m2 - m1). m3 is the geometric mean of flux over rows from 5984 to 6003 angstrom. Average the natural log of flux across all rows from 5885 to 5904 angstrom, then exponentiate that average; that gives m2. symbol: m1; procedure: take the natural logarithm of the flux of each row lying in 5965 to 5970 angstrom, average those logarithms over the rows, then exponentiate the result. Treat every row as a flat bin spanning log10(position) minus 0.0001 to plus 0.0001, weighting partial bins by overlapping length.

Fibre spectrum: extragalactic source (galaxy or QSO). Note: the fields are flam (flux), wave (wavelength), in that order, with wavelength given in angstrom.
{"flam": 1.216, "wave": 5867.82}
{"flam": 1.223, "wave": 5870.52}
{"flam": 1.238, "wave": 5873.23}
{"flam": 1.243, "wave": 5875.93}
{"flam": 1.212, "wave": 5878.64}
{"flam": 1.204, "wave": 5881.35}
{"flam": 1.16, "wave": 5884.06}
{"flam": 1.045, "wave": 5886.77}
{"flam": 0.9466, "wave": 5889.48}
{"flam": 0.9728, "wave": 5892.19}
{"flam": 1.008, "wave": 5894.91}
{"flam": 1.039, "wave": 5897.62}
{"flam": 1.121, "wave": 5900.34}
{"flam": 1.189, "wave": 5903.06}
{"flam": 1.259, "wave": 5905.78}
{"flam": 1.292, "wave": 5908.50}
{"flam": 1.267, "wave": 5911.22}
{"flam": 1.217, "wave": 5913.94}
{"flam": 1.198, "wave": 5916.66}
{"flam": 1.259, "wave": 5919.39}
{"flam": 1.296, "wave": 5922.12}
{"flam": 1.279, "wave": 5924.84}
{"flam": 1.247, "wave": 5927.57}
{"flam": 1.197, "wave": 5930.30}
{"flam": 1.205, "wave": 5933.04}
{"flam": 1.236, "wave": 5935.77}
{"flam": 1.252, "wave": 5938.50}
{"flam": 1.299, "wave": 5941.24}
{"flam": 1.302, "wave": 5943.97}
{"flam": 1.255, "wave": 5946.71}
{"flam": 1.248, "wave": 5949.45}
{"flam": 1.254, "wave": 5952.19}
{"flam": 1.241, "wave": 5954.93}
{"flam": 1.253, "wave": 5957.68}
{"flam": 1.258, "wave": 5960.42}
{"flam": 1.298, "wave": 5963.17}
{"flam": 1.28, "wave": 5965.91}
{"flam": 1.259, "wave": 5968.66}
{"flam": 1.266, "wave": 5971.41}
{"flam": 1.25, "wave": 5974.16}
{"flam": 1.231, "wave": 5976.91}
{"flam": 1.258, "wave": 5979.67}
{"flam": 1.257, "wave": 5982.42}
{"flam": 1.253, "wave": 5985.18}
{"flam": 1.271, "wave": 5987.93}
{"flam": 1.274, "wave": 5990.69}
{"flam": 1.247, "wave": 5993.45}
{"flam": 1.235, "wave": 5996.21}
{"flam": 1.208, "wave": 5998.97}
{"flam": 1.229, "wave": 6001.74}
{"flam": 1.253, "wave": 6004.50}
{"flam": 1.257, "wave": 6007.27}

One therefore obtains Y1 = -5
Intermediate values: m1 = 1.27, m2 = 1.04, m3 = 1.25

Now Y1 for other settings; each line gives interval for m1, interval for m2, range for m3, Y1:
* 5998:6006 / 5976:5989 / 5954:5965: 52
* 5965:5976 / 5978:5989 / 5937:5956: -318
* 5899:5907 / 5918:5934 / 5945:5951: 21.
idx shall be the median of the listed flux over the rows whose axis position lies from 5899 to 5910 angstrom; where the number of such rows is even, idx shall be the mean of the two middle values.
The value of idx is 1.22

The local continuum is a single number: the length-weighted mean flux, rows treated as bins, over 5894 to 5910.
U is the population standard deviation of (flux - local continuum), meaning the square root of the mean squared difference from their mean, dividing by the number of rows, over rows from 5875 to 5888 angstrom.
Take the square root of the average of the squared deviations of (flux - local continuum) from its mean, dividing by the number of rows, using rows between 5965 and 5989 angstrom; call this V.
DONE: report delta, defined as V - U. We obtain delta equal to -0.06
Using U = 0.07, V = 0.013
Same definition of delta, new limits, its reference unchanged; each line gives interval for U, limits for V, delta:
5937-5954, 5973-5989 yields -0.01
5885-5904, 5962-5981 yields -0.06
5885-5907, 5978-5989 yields -0.09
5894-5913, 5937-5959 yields -0.08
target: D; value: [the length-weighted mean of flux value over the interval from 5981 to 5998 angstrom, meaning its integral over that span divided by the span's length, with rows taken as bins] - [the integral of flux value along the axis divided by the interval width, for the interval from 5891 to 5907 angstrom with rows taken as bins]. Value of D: 0.16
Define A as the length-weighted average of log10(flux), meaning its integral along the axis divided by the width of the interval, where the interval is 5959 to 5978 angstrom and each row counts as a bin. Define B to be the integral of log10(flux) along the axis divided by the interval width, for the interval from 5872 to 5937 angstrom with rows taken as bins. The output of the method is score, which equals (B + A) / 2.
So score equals 0.086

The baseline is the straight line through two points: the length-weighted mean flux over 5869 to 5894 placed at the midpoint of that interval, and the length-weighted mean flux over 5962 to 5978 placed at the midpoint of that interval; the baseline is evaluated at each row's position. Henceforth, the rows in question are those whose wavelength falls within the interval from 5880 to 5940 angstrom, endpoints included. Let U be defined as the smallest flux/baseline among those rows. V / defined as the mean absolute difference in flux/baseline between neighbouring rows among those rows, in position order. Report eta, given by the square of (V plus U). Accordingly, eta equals 0.74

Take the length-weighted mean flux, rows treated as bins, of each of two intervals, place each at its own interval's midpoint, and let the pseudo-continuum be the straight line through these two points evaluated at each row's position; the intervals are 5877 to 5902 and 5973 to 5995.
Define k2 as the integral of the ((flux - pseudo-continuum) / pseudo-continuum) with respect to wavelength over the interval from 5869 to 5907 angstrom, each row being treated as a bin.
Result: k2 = 1.94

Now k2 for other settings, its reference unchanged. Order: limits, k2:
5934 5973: 2.11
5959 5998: 0.46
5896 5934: 3.00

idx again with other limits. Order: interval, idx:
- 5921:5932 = 1.26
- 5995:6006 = 1.23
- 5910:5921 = 1.24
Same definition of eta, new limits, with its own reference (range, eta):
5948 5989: 0.96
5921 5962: 1.02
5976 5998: 0.92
